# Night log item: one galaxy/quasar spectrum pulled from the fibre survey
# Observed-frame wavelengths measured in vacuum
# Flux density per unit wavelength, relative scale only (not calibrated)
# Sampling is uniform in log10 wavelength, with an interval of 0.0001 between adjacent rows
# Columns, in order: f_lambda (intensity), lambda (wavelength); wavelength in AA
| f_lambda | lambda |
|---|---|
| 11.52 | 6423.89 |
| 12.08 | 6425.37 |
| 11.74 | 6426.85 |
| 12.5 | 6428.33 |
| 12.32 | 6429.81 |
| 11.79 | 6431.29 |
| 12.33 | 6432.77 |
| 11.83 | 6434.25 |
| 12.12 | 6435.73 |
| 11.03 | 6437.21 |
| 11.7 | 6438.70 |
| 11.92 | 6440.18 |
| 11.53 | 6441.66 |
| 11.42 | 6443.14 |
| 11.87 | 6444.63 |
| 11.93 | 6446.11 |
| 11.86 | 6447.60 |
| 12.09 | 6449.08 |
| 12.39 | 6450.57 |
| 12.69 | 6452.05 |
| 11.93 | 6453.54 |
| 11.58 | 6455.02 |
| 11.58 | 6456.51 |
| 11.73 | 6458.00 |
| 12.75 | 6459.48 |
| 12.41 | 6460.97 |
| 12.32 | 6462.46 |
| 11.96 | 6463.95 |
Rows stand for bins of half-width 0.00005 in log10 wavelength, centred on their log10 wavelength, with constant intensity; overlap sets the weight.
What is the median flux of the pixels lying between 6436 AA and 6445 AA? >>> 11.6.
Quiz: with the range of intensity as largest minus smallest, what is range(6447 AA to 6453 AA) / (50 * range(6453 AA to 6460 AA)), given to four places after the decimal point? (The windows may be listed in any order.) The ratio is 0.0142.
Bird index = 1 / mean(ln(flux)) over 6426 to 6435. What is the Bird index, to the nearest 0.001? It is 0.401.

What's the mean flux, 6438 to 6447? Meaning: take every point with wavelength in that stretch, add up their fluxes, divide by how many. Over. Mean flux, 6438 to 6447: 11.73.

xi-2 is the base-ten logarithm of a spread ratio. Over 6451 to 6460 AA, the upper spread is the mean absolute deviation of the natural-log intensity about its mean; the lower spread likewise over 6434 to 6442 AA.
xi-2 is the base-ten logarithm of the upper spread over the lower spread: 0.20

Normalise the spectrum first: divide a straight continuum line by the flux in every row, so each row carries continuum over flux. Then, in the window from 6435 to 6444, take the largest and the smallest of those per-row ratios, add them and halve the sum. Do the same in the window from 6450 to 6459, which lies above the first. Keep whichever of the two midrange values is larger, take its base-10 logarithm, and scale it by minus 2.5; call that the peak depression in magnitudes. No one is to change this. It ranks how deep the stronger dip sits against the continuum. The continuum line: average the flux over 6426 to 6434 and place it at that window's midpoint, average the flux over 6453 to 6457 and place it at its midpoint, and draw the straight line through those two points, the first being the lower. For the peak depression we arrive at -0.043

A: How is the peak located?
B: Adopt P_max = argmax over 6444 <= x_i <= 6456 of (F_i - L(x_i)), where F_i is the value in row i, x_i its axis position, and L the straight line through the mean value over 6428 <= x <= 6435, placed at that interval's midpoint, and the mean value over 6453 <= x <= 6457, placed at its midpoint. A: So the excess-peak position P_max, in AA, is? 6452.05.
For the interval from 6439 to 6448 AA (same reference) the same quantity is 6446.11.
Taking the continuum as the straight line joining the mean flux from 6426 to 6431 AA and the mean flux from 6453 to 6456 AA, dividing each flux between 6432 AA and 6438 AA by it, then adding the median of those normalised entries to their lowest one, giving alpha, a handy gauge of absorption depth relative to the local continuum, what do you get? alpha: 1.91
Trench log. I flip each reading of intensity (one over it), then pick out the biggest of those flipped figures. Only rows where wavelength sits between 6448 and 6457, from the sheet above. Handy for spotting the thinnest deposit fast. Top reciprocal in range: 0.0864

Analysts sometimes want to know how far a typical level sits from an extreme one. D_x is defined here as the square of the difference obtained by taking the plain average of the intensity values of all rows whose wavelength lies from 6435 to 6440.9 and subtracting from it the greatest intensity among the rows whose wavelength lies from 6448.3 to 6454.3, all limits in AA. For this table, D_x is 1.0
